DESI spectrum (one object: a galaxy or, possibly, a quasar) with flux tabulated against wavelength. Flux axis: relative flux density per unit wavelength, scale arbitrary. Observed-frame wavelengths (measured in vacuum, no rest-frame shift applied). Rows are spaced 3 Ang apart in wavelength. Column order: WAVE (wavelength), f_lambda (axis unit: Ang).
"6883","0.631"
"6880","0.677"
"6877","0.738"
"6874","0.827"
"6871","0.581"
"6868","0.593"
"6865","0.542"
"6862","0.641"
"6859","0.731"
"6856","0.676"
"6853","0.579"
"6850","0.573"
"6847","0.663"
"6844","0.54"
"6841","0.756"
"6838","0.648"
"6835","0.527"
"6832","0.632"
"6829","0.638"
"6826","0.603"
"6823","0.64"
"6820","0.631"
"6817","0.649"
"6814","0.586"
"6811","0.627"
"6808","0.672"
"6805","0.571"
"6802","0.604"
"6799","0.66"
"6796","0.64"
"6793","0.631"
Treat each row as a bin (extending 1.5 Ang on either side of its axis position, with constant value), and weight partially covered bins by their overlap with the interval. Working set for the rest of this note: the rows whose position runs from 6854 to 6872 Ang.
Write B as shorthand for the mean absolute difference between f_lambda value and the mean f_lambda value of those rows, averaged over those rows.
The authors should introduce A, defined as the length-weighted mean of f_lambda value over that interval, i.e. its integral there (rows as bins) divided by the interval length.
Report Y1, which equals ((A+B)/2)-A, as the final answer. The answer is -0.286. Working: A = 0.627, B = 0.055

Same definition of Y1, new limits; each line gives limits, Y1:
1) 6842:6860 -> -0.282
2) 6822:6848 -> -0.290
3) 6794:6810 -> -0.298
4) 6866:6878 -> -0.289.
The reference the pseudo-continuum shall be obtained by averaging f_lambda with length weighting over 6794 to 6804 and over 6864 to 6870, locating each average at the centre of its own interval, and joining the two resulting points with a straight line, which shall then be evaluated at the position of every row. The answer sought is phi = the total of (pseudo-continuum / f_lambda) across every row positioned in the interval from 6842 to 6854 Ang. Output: 4.01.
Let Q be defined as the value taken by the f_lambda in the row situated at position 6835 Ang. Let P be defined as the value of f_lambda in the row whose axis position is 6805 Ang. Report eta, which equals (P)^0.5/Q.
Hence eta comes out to 1.4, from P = 0.571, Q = 0.527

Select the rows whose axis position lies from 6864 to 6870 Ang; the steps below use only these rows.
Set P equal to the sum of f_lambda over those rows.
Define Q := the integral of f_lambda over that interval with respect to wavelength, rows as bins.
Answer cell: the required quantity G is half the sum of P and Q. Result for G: 2.3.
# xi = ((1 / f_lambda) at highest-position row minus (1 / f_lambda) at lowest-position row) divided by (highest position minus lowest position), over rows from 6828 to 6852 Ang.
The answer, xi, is 0.008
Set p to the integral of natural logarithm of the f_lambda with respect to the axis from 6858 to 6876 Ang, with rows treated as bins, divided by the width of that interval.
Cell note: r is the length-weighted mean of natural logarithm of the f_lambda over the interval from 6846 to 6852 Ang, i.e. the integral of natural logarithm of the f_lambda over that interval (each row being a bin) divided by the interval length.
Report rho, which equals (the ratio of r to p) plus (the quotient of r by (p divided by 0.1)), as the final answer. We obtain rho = 1.25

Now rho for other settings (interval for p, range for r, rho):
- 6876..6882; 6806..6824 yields 1.40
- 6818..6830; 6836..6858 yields 1.10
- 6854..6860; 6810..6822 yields 1.40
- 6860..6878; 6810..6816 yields 1.25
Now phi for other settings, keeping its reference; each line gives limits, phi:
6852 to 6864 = 3.55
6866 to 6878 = 3.38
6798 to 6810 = 4.02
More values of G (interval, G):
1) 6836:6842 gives 2.8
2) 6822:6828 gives 2.5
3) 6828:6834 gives 2.5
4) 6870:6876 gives 2.9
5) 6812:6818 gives 2.5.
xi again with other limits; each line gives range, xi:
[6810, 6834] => -0.001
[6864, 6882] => -0.025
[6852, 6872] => 0.000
